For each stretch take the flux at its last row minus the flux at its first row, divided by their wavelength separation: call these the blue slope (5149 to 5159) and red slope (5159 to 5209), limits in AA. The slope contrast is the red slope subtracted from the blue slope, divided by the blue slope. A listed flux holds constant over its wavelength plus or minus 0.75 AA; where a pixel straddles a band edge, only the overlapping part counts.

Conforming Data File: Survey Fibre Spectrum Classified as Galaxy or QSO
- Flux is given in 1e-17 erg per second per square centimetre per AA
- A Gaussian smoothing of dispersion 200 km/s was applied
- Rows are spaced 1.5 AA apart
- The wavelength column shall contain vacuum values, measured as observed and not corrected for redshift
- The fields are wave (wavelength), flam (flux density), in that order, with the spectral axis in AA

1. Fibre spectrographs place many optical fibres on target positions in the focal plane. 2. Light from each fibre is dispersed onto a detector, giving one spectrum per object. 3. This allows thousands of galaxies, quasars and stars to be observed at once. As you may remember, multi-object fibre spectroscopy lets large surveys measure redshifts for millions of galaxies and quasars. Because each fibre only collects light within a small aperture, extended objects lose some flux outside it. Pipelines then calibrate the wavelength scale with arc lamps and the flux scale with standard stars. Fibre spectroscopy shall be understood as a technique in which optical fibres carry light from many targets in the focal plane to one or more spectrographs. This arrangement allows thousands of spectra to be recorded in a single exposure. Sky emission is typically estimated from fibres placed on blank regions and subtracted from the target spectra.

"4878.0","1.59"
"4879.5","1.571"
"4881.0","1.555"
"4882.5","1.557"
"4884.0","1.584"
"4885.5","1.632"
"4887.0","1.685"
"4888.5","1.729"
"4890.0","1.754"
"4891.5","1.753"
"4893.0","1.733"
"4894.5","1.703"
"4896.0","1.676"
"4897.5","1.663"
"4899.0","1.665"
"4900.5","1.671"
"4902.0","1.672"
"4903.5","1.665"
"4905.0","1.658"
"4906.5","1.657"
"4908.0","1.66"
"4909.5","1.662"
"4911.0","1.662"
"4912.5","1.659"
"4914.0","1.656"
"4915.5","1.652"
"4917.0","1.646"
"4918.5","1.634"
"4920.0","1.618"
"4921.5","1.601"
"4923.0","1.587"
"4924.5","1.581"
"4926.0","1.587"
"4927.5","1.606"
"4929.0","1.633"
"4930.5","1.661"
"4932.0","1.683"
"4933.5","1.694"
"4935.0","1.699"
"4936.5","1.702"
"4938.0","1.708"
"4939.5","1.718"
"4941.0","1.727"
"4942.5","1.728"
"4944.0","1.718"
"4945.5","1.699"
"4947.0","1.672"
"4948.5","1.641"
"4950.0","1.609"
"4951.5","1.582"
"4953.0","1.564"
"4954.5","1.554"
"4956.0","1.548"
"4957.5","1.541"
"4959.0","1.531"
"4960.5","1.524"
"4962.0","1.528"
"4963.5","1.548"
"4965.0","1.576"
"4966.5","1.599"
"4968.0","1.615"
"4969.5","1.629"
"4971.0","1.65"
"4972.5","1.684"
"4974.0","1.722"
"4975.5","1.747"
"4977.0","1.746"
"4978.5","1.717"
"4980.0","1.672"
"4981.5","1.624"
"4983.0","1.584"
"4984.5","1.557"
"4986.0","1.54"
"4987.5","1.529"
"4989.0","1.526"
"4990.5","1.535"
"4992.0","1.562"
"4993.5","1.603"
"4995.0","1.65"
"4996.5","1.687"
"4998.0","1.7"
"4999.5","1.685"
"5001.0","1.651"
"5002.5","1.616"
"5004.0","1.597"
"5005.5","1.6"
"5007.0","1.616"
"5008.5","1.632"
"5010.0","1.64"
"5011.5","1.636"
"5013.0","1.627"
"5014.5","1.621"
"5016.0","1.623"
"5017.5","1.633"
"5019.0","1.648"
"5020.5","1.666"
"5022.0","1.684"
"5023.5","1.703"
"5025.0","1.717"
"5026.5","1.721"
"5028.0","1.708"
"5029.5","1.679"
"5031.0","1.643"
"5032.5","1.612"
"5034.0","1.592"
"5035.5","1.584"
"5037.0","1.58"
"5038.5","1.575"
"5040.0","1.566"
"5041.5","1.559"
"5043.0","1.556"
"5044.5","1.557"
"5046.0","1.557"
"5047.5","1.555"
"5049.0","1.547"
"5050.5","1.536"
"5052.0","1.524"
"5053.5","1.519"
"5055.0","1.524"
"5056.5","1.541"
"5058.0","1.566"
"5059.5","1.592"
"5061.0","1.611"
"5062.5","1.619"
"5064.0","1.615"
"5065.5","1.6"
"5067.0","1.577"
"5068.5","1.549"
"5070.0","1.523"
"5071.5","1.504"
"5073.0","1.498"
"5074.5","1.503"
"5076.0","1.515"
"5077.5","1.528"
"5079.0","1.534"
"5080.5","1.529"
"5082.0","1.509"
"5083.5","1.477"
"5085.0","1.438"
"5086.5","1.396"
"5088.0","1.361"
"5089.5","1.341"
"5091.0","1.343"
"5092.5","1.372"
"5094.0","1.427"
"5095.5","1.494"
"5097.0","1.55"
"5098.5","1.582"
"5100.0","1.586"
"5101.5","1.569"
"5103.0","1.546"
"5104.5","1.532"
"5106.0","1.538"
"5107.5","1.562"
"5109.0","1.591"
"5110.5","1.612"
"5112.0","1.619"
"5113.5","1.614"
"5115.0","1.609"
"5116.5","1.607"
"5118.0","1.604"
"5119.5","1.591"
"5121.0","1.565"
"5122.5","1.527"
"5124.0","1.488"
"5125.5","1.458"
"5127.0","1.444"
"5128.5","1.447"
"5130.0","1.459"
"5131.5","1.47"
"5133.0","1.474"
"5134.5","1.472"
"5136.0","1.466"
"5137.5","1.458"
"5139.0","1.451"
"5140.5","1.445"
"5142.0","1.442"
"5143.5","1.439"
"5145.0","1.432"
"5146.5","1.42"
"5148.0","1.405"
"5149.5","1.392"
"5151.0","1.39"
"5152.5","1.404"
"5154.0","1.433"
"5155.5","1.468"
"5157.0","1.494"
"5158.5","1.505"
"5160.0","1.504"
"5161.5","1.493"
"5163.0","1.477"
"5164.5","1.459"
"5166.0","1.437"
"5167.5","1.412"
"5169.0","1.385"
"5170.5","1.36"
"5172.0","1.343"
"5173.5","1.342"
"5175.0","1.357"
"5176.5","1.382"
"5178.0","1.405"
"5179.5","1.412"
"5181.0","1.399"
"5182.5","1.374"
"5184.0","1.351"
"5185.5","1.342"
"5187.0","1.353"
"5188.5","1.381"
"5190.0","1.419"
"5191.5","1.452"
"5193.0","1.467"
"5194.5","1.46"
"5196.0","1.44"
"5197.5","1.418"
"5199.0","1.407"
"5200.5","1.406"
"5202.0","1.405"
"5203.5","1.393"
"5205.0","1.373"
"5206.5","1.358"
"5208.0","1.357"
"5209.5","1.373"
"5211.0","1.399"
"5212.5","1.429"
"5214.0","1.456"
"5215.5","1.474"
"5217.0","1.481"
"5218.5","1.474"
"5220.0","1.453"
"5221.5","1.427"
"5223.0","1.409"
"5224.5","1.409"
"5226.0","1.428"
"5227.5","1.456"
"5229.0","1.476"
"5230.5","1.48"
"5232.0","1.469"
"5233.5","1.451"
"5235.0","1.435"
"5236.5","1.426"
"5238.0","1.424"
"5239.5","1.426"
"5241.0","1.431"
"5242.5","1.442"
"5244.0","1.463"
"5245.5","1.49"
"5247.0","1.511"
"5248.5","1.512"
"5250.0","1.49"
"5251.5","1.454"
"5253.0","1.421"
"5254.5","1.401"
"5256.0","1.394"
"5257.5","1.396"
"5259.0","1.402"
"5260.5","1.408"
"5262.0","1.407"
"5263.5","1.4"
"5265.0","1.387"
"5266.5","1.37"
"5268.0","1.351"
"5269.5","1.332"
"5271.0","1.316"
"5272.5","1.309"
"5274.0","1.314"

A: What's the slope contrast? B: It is 1.2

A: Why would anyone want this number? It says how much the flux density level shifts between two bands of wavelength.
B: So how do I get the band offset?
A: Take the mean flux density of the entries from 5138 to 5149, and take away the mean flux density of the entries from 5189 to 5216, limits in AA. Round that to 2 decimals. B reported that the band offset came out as 0.02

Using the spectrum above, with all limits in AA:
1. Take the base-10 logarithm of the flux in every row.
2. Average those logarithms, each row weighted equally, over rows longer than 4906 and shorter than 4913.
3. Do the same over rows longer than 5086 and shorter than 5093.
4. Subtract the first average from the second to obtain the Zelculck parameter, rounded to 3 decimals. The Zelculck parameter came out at -0.086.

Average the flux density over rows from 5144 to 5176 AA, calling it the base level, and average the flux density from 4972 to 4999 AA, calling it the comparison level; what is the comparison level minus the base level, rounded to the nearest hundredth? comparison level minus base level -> 0.21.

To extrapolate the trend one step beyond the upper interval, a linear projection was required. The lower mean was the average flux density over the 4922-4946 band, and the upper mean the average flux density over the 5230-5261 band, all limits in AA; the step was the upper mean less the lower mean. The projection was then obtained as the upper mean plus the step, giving 1.22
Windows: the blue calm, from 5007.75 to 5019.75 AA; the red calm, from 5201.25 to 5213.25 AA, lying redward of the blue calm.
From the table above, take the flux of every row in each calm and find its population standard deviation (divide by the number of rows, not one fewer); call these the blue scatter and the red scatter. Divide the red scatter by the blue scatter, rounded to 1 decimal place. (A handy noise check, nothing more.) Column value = 2.8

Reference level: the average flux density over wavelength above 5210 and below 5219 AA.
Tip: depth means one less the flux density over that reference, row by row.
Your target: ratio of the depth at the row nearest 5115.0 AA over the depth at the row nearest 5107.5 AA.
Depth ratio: 1.4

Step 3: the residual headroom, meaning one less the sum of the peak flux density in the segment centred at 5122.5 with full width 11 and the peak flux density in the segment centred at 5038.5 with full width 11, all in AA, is -2.20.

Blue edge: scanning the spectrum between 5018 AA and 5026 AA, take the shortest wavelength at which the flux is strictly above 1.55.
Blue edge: 5019.0 AA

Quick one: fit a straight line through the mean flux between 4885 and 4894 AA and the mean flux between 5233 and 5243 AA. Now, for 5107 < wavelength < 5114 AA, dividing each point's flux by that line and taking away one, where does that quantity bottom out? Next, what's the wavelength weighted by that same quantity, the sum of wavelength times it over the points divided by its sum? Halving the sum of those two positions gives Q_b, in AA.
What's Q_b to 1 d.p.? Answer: 5109.3 AA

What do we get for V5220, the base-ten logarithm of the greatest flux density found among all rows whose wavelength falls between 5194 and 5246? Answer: 0.173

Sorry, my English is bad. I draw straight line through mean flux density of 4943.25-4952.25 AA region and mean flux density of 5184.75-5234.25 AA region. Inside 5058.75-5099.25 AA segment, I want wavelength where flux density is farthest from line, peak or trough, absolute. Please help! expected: 5089.5 AA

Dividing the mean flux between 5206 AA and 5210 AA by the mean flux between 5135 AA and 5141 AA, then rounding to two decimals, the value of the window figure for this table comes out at 0.94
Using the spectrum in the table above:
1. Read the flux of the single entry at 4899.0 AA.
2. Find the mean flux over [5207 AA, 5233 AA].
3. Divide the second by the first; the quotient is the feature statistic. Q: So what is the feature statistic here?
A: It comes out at 0.86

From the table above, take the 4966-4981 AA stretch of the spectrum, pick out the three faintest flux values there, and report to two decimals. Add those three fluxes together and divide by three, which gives 1.61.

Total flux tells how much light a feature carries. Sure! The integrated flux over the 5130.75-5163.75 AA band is 48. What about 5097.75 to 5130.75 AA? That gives 51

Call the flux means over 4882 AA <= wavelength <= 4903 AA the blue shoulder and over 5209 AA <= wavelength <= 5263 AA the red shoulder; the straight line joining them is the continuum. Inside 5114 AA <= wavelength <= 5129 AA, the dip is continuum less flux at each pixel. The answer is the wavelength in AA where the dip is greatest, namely 5127.0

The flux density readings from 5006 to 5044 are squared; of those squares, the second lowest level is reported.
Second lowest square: 2.43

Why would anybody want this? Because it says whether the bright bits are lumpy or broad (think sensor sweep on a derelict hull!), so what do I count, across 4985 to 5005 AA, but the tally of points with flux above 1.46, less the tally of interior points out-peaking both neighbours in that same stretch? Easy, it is 12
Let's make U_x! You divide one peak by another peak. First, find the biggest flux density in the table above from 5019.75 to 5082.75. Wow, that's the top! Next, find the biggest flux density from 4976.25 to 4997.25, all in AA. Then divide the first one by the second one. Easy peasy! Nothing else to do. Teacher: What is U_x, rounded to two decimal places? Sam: 0.99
